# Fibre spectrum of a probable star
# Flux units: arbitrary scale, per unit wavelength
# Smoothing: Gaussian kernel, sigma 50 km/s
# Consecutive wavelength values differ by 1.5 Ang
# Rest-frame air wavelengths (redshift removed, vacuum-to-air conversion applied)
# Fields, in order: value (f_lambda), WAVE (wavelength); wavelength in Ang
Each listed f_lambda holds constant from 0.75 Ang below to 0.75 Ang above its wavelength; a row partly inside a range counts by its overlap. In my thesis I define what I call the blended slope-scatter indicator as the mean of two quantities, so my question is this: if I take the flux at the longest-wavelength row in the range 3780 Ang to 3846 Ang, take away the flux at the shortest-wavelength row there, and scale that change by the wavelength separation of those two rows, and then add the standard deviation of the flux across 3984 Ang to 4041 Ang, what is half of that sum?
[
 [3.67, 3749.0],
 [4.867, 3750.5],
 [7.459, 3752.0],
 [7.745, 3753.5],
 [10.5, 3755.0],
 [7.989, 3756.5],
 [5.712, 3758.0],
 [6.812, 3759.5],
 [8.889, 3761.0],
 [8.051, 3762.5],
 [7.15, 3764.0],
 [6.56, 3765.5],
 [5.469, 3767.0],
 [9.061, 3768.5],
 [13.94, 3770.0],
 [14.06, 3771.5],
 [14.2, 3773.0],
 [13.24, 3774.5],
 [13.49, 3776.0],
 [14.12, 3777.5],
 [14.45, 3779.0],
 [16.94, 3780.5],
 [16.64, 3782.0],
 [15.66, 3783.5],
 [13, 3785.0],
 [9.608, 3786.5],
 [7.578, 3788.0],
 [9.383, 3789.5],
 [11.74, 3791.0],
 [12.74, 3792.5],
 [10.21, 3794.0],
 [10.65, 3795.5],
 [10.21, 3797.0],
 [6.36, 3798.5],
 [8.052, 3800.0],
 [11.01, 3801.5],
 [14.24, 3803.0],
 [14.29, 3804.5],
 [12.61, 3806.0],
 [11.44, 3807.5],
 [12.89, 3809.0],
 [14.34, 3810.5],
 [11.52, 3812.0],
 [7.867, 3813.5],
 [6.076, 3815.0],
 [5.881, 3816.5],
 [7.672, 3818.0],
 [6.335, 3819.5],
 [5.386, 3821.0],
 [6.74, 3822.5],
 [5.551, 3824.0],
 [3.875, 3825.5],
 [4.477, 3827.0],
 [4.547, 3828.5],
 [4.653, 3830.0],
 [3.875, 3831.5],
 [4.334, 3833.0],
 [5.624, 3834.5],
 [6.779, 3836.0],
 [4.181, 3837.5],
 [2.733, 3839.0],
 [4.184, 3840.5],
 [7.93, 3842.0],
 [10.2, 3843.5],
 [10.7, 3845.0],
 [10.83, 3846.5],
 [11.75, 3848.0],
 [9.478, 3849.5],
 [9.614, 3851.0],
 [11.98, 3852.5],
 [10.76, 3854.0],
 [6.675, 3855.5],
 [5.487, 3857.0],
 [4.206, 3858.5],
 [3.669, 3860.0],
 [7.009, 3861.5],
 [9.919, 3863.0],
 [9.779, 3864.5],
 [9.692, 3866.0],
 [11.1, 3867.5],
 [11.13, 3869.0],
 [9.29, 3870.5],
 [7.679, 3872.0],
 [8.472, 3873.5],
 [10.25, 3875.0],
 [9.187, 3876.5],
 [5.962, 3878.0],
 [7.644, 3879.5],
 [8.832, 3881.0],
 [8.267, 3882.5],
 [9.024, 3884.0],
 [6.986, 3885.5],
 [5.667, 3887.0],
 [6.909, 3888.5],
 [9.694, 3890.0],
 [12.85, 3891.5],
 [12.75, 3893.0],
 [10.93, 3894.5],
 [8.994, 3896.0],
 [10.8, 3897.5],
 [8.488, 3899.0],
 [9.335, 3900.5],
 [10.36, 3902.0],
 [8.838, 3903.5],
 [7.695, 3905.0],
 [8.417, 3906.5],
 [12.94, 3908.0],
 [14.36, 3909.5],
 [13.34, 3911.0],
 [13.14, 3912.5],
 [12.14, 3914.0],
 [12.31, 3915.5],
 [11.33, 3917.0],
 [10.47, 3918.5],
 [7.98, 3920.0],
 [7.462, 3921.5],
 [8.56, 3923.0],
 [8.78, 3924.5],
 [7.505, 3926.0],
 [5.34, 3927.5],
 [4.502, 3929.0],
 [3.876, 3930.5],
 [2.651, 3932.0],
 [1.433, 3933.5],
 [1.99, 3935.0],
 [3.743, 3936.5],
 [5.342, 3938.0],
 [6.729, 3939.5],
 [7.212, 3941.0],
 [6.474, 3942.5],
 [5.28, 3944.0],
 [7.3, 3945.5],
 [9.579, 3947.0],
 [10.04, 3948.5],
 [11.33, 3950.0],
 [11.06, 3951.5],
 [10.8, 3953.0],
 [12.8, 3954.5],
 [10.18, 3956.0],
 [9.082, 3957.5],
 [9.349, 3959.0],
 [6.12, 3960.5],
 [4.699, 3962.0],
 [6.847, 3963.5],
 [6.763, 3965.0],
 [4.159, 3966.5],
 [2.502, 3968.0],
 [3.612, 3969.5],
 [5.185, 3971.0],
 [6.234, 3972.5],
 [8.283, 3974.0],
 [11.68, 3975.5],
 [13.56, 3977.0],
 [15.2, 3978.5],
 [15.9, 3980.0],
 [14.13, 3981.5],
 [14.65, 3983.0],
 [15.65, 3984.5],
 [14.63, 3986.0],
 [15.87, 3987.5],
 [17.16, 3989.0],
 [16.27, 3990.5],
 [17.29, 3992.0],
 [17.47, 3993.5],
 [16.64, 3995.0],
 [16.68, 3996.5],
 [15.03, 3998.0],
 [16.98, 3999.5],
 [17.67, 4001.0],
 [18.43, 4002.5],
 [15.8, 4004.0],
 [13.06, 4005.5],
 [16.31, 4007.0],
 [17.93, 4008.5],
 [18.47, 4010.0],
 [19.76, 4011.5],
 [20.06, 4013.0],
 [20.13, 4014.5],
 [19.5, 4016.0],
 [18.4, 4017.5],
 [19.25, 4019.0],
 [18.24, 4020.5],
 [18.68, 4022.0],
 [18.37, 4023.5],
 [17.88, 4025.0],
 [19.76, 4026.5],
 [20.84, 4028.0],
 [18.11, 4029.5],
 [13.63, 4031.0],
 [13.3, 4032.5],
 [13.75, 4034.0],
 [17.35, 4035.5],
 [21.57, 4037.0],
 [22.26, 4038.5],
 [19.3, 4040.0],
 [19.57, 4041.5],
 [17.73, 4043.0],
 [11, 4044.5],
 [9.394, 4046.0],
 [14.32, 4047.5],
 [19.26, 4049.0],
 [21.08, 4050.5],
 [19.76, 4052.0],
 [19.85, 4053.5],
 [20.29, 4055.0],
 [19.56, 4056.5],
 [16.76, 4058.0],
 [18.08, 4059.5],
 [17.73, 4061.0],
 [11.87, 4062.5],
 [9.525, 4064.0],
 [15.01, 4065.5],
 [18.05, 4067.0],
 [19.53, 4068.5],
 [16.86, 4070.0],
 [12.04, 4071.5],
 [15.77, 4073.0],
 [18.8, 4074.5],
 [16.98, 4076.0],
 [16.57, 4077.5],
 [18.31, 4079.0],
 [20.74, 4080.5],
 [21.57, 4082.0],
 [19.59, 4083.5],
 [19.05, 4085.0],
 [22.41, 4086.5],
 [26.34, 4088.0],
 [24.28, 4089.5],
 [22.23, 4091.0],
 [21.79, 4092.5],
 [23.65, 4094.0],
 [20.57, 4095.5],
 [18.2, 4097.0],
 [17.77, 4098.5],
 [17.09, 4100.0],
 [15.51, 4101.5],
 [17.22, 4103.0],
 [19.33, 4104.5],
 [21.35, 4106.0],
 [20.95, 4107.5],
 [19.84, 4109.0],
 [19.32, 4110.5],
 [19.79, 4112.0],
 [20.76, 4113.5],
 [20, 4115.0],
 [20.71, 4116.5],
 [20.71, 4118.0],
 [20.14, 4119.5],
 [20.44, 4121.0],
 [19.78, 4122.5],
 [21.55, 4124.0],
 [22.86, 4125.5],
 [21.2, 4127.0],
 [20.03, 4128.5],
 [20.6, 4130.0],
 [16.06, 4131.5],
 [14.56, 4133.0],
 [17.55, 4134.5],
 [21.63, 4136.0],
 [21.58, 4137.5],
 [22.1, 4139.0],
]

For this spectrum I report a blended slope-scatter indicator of 1.1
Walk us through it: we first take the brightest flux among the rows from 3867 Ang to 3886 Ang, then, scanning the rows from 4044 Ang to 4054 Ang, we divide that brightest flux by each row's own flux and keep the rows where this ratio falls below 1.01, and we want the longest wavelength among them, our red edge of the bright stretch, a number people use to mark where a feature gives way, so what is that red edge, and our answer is 4053.5 Ang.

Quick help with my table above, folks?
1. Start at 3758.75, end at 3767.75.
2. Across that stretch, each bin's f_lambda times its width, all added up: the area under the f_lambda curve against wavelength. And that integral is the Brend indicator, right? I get 64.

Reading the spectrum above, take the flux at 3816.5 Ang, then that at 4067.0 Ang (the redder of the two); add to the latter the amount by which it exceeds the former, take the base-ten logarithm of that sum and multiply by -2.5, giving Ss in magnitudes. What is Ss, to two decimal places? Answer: -3.70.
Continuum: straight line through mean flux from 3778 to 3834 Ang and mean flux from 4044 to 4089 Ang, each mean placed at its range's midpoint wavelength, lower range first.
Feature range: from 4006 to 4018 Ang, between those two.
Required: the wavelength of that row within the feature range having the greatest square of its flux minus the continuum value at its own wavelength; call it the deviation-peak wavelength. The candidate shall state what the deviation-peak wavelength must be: 4014.5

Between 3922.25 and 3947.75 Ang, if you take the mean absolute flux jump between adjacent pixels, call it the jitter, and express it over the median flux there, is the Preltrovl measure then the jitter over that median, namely 0.23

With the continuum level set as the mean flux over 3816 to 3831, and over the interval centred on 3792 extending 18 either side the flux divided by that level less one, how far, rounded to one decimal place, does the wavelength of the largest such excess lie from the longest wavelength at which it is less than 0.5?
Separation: 19.5 Ang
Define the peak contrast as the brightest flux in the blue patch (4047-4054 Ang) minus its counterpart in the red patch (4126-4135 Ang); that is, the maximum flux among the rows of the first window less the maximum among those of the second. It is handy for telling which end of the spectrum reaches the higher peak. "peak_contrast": -0.1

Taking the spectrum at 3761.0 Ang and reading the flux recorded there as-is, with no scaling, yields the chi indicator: 8.889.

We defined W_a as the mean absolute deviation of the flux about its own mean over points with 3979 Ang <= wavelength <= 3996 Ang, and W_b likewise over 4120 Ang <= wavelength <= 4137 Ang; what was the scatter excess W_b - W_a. 1.1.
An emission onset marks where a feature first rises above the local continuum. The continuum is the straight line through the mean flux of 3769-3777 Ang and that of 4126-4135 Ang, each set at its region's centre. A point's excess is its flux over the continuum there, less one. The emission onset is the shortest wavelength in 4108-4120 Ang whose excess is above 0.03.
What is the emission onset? 4109.0 Ang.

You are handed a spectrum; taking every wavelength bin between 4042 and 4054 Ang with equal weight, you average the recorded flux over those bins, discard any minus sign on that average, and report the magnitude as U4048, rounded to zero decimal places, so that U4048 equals 17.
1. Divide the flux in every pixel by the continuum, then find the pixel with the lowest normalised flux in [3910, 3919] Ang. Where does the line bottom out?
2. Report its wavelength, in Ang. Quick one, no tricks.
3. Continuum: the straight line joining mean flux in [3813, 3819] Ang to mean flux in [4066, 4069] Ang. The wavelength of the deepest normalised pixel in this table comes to 3918.5 Ang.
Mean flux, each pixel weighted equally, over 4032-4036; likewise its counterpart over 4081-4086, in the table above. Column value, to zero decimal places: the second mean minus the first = 5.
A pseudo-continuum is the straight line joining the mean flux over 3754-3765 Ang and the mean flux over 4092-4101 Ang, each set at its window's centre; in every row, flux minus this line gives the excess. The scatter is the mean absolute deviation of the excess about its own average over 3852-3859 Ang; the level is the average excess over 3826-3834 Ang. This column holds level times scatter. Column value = -17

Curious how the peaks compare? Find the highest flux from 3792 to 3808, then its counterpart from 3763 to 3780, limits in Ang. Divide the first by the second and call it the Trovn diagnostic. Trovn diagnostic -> 0.99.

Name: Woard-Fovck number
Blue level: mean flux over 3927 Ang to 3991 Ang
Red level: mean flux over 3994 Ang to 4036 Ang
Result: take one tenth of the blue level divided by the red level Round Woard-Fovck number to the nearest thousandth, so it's 0.050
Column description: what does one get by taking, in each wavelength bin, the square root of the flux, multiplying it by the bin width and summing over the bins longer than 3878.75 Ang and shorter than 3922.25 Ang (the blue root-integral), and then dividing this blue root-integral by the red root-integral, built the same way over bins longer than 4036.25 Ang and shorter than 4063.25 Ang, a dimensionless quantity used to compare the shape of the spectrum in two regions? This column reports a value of 1.20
